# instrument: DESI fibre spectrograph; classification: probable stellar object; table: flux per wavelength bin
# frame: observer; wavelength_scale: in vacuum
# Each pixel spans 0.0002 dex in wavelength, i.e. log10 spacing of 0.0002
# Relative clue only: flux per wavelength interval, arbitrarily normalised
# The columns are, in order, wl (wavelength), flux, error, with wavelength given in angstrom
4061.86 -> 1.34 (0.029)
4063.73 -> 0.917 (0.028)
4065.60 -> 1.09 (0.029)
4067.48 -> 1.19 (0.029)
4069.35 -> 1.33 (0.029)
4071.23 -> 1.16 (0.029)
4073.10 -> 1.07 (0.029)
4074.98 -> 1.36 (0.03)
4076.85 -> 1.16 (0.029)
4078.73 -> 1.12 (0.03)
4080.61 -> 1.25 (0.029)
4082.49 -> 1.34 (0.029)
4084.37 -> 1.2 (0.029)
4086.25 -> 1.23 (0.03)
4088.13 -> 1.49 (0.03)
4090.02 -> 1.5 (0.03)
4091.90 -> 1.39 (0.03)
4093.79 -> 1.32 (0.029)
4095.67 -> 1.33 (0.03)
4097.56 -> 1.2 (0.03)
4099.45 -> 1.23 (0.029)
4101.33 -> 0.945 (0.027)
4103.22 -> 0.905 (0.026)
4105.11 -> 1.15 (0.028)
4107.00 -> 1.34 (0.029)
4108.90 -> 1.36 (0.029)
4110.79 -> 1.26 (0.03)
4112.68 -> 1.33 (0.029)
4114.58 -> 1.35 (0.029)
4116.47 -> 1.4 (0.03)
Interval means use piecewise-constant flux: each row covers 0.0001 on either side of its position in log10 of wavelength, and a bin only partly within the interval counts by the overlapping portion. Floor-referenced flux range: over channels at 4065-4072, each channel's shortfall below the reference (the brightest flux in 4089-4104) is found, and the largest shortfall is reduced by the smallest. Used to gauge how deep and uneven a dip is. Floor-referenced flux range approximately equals 0.240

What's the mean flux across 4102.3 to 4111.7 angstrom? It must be 1.20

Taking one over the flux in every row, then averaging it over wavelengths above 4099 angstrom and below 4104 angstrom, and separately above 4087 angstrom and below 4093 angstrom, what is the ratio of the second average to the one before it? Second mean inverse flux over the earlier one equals 0.69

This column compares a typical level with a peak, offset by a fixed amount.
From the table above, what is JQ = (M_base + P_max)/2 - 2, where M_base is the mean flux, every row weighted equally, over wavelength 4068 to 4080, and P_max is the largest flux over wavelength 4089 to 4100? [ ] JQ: -0.65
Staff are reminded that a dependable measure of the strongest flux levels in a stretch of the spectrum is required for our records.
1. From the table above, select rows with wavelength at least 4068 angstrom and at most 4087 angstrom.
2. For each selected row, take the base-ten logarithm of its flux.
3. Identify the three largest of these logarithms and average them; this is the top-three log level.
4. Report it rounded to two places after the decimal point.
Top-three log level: 0.13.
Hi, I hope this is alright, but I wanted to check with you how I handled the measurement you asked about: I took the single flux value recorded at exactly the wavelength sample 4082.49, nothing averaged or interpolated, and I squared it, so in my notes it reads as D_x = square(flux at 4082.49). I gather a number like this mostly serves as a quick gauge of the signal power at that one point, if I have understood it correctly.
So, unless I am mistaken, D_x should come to 1.8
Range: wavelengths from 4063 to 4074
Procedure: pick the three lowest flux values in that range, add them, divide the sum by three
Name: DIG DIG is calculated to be 1.03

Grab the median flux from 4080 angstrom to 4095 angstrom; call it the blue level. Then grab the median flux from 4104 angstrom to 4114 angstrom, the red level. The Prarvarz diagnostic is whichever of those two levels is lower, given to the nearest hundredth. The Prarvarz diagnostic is 1.33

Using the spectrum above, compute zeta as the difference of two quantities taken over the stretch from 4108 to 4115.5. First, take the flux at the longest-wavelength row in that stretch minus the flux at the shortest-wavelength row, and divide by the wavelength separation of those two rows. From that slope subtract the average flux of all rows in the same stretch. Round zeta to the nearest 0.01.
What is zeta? -1.33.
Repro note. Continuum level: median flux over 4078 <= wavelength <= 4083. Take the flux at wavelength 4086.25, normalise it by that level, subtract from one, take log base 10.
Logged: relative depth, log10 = -1.80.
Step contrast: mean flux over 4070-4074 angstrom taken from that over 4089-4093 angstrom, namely 0.3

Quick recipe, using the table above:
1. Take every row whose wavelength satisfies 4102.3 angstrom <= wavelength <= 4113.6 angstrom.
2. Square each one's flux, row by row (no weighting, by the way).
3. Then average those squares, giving 1.52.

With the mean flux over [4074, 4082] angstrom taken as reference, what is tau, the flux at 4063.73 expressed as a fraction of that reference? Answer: 0.75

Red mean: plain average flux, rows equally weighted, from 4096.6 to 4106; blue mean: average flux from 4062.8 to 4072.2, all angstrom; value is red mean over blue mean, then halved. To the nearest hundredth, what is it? 0.48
